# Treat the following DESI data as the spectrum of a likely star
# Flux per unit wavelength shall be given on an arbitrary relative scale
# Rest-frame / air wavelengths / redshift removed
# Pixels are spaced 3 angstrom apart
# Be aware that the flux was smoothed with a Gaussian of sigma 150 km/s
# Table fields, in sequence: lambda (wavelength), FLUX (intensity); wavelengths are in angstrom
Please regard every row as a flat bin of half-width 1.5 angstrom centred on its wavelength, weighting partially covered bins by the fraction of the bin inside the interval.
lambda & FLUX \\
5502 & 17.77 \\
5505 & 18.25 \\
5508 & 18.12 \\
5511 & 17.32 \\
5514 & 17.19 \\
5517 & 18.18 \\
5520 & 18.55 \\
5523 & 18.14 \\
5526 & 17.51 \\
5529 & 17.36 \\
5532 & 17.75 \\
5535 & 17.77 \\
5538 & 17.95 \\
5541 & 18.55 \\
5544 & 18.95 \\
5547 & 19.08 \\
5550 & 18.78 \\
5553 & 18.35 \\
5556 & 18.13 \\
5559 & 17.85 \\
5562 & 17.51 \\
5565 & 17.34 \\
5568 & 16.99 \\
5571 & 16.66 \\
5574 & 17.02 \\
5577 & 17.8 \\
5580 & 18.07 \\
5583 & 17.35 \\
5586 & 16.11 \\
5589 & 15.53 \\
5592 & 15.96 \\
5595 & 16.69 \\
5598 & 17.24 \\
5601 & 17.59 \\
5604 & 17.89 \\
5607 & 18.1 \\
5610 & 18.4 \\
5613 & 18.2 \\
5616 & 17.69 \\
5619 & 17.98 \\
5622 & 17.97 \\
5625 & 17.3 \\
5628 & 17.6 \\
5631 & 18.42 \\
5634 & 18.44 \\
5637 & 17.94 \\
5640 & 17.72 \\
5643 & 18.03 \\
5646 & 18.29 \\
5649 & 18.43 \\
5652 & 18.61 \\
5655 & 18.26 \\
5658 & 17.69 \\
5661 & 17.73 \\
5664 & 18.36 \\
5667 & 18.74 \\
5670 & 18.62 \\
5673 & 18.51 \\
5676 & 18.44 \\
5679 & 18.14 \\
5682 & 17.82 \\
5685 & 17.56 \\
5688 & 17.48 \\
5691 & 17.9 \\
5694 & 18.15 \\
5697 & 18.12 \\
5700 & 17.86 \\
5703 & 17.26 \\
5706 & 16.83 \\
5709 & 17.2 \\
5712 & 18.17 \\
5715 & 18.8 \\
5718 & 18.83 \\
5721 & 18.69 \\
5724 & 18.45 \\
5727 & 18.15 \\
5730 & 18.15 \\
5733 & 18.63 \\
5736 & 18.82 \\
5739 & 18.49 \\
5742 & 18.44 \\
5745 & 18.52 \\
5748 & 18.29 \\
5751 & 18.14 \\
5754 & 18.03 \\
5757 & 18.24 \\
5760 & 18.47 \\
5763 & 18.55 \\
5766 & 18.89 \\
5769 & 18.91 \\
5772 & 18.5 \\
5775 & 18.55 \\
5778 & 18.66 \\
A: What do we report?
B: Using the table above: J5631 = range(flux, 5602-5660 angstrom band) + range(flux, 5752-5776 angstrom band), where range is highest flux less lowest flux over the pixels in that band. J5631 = 2.2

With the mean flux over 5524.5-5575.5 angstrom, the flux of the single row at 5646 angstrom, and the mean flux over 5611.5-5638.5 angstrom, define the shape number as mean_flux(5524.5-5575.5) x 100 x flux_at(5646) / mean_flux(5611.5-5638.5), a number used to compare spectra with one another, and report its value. 1820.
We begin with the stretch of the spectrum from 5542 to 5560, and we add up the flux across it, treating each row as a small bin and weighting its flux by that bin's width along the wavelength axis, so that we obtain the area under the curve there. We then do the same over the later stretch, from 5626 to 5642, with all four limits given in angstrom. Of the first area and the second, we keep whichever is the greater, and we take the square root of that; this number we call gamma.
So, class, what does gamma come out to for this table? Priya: 18.3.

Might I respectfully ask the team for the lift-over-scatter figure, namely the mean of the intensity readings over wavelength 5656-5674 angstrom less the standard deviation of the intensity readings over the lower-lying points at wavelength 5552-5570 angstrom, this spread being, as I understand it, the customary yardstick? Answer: 17.8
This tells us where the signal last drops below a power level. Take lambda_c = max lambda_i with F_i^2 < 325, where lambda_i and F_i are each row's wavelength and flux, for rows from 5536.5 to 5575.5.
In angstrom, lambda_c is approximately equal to 5574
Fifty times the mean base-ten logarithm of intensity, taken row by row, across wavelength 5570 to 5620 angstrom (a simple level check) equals 61.9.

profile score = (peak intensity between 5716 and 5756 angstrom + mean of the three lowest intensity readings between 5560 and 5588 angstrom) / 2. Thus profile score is 17.7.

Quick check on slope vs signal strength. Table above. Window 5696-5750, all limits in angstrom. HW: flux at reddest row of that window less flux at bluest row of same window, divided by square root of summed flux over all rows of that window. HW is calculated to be 0.01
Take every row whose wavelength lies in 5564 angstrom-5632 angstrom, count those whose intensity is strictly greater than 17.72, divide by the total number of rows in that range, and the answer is 0.39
